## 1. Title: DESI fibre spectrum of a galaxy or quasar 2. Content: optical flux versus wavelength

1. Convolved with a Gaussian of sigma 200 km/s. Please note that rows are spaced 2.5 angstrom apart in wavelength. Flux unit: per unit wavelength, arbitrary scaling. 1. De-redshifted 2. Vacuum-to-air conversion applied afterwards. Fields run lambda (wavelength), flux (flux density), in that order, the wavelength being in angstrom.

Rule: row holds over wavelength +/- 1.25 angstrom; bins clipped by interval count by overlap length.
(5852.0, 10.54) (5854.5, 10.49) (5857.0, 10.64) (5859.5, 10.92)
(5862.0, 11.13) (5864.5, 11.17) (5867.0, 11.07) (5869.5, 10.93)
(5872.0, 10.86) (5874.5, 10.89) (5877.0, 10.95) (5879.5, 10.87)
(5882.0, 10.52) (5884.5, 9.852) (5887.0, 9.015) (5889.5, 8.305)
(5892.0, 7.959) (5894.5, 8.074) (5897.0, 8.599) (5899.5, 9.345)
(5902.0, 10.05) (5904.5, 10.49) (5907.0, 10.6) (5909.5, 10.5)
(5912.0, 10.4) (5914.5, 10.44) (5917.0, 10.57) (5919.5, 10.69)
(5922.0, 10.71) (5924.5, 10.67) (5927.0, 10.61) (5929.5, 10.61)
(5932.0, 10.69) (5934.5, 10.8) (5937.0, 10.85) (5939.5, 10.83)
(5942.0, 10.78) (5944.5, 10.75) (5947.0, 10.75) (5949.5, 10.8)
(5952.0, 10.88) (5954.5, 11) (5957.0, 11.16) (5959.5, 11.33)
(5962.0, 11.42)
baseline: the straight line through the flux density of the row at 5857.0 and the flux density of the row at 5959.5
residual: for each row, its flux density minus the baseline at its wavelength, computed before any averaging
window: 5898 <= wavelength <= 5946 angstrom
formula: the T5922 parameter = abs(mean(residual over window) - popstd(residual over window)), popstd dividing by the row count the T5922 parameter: 0.8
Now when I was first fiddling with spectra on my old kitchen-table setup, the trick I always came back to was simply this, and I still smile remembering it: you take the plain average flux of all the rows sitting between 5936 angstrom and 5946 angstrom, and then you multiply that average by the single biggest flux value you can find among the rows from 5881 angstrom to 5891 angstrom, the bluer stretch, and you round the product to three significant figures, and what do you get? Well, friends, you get 114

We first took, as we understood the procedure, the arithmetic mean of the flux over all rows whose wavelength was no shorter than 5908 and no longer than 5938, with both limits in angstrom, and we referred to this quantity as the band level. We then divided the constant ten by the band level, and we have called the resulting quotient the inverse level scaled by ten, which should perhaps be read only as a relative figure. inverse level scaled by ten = 0.94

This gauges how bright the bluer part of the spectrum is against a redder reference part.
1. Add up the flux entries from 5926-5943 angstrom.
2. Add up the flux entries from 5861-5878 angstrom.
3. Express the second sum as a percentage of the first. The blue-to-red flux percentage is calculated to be 102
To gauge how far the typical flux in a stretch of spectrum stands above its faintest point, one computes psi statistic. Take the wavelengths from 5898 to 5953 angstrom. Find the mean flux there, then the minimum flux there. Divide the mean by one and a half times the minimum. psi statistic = 0.75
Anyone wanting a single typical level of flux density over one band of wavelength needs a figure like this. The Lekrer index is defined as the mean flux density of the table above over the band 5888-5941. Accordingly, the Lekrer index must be 10.1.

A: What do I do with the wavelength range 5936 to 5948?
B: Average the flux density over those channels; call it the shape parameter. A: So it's 10.79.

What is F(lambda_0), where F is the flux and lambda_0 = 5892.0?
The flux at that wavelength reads 7.959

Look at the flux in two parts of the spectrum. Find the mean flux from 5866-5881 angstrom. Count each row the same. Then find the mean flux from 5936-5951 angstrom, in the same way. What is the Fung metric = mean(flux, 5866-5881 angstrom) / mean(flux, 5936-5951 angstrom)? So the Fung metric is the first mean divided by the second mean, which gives 1.01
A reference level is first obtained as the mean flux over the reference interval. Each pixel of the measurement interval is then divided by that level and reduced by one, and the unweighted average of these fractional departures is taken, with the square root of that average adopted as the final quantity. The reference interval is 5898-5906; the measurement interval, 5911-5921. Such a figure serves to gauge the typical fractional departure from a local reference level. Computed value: 0.24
